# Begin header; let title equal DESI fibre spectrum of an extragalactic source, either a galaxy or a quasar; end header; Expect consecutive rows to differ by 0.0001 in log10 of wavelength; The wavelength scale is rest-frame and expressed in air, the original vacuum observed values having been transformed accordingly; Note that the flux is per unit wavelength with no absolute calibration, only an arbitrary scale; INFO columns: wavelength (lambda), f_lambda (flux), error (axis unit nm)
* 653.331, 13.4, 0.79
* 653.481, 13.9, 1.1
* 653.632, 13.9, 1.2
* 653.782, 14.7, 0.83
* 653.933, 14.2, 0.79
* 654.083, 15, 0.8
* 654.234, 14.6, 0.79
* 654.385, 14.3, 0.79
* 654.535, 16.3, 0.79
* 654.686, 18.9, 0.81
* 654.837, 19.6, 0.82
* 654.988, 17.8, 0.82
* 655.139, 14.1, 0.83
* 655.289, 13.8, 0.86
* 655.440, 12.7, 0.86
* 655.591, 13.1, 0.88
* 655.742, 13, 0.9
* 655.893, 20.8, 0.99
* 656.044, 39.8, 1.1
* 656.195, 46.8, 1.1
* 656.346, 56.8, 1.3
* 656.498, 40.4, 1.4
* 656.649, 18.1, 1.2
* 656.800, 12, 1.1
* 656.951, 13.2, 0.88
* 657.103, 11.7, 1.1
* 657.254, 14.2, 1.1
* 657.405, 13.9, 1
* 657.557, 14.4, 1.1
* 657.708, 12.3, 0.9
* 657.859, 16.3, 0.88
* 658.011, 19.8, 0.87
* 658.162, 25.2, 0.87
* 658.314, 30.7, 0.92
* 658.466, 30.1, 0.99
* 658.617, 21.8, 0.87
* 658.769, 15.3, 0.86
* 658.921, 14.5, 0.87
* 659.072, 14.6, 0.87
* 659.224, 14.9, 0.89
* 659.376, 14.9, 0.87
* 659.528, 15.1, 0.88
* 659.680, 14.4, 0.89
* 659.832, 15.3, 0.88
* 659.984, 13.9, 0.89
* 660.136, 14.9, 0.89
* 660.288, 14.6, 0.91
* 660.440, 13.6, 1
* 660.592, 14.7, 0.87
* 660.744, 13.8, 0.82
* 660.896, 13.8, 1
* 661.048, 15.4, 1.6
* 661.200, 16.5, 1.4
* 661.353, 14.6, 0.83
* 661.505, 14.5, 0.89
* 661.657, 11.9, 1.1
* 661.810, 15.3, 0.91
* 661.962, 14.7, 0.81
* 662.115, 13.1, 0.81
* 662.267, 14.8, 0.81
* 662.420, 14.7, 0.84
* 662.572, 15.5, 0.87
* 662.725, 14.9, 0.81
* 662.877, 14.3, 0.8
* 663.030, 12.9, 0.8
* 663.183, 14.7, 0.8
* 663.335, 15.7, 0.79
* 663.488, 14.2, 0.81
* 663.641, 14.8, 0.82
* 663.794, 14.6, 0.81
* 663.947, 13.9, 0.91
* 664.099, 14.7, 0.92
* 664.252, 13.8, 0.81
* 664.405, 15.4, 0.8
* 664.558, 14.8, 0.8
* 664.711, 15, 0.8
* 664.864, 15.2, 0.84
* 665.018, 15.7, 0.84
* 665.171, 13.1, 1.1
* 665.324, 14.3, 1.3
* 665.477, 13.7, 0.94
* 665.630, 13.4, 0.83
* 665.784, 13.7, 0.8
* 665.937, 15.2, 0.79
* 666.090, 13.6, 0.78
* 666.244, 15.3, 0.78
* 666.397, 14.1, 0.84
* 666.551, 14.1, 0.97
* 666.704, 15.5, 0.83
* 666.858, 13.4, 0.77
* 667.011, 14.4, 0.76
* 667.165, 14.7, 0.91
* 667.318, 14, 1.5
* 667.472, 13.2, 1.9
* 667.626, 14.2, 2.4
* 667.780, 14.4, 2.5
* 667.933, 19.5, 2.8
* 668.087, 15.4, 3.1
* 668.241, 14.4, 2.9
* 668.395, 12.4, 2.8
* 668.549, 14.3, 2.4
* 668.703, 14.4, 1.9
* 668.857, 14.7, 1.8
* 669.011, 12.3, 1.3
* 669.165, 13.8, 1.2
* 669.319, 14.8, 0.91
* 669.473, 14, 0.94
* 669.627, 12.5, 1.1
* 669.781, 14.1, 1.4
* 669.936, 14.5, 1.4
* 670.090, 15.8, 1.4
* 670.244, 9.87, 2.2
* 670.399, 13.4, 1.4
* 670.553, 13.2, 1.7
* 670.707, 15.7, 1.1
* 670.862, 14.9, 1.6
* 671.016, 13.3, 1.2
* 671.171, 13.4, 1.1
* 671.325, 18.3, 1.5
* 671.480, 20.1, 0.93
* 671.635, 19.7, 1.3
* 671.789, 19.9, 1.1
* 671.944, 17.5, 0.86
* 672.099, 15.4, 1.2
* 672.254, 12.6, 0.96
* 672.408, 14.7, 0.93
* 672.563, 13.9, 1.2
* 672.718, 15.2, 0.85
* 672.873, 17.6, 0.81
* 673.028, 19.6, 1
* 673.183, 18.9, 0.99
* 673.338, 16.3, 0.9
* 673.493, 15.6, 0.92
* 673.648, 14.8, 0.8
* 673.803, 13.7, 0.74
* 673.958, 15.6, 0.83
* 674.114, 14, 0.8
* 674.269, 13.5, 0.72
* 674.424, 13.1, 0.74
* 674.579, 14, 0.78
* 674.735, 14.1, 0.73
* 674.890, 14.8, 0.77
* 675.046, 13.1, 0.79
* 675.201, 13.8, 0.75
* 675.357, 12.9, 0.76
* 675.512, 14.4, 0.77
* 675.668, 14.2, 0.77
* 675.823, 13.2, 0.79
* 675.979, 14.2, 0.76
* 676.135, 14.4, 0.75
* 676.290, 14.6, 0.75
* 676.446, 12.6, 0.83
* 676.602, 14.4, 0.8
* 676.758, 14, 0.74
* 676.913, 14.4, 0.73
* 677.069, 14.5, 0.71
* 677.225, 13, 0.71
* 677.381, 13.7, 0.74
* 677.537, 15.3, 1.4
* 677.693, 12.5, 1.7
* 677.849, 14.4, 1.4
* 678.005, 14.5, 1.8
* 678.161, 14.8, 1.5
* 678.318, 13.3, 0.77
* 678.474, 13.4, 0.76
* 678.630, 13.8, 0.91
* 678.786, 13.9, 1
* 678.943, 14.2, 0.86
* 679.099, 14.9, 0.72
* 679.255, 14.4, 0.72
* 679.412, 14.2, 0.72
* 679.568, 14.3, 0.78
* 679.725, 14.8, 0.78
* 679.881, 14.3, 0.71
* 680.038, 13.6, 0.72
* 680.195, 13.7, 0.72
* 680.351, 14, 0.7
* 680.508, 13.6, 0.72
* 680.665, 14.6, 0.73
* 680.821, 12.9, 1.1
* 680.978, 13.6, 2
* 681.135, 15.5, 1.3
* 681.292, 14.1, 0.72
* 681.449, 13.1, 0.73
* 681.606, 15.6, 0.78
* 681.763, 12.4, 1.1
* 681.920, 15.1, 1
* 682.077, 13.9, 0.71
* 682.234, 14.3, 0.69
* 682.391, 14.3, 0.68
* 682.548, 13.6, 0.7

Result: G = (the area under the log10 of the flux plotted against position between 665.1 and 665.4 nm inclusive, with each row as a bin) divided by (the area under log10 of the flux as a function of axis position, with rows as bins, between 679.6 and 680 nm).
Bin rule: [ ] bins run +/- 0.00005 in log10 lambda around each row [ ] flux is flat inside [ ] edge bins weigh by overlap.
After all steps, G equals 0.74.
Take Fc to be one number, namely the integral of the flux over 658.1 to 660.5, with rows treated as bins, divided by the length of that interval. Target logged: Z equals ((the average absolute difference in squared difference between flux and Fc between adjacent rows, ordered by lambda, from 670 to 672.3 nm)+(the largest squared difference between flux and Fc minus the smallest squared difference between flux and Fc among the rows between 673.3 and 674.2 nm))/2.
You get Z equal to 14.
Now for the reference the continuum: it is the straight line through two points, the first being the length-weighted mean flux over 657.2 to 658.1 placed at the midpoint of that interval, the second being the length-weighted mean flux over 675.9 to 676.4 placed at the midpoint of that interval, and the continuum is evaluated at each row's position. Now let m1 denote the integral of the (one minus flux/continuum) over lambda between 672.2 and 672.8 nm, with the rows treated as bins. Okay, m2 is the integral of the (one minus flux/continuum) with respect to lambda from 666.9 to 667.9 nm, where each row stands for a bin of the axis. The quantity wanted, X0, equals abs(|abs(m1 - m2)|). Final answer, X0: 0.016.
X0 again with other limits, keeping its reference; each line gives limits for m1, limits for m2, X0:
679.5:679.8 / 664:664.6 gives 0.023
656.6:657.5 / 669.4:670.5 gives 0.007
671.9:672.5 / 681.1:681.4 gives 0.004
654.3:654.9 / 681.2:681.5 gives 0.070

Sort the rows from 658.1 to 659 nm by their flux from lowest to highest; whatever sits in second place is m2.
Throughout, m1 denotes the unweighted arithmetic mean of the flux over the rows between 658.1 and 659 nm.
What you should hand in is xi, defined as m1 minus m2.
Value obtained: 7.6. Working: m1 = 22.9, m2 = 15.3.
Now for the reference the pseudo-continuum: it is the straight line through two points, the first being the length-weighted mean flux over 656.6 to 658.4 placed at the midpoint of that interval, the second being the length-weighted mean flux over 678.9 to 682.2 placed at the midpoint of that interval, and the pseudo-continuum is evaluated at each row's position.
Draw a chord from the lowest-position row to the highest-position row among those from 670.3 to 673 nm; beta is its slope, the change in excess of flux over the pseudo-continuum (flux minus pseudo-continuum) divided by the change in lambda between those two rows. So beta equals 2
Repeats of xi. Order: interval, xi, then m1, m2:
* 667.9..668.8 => 0.8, 15.1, 14.3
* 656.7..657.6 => 1.2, 13.2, 12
